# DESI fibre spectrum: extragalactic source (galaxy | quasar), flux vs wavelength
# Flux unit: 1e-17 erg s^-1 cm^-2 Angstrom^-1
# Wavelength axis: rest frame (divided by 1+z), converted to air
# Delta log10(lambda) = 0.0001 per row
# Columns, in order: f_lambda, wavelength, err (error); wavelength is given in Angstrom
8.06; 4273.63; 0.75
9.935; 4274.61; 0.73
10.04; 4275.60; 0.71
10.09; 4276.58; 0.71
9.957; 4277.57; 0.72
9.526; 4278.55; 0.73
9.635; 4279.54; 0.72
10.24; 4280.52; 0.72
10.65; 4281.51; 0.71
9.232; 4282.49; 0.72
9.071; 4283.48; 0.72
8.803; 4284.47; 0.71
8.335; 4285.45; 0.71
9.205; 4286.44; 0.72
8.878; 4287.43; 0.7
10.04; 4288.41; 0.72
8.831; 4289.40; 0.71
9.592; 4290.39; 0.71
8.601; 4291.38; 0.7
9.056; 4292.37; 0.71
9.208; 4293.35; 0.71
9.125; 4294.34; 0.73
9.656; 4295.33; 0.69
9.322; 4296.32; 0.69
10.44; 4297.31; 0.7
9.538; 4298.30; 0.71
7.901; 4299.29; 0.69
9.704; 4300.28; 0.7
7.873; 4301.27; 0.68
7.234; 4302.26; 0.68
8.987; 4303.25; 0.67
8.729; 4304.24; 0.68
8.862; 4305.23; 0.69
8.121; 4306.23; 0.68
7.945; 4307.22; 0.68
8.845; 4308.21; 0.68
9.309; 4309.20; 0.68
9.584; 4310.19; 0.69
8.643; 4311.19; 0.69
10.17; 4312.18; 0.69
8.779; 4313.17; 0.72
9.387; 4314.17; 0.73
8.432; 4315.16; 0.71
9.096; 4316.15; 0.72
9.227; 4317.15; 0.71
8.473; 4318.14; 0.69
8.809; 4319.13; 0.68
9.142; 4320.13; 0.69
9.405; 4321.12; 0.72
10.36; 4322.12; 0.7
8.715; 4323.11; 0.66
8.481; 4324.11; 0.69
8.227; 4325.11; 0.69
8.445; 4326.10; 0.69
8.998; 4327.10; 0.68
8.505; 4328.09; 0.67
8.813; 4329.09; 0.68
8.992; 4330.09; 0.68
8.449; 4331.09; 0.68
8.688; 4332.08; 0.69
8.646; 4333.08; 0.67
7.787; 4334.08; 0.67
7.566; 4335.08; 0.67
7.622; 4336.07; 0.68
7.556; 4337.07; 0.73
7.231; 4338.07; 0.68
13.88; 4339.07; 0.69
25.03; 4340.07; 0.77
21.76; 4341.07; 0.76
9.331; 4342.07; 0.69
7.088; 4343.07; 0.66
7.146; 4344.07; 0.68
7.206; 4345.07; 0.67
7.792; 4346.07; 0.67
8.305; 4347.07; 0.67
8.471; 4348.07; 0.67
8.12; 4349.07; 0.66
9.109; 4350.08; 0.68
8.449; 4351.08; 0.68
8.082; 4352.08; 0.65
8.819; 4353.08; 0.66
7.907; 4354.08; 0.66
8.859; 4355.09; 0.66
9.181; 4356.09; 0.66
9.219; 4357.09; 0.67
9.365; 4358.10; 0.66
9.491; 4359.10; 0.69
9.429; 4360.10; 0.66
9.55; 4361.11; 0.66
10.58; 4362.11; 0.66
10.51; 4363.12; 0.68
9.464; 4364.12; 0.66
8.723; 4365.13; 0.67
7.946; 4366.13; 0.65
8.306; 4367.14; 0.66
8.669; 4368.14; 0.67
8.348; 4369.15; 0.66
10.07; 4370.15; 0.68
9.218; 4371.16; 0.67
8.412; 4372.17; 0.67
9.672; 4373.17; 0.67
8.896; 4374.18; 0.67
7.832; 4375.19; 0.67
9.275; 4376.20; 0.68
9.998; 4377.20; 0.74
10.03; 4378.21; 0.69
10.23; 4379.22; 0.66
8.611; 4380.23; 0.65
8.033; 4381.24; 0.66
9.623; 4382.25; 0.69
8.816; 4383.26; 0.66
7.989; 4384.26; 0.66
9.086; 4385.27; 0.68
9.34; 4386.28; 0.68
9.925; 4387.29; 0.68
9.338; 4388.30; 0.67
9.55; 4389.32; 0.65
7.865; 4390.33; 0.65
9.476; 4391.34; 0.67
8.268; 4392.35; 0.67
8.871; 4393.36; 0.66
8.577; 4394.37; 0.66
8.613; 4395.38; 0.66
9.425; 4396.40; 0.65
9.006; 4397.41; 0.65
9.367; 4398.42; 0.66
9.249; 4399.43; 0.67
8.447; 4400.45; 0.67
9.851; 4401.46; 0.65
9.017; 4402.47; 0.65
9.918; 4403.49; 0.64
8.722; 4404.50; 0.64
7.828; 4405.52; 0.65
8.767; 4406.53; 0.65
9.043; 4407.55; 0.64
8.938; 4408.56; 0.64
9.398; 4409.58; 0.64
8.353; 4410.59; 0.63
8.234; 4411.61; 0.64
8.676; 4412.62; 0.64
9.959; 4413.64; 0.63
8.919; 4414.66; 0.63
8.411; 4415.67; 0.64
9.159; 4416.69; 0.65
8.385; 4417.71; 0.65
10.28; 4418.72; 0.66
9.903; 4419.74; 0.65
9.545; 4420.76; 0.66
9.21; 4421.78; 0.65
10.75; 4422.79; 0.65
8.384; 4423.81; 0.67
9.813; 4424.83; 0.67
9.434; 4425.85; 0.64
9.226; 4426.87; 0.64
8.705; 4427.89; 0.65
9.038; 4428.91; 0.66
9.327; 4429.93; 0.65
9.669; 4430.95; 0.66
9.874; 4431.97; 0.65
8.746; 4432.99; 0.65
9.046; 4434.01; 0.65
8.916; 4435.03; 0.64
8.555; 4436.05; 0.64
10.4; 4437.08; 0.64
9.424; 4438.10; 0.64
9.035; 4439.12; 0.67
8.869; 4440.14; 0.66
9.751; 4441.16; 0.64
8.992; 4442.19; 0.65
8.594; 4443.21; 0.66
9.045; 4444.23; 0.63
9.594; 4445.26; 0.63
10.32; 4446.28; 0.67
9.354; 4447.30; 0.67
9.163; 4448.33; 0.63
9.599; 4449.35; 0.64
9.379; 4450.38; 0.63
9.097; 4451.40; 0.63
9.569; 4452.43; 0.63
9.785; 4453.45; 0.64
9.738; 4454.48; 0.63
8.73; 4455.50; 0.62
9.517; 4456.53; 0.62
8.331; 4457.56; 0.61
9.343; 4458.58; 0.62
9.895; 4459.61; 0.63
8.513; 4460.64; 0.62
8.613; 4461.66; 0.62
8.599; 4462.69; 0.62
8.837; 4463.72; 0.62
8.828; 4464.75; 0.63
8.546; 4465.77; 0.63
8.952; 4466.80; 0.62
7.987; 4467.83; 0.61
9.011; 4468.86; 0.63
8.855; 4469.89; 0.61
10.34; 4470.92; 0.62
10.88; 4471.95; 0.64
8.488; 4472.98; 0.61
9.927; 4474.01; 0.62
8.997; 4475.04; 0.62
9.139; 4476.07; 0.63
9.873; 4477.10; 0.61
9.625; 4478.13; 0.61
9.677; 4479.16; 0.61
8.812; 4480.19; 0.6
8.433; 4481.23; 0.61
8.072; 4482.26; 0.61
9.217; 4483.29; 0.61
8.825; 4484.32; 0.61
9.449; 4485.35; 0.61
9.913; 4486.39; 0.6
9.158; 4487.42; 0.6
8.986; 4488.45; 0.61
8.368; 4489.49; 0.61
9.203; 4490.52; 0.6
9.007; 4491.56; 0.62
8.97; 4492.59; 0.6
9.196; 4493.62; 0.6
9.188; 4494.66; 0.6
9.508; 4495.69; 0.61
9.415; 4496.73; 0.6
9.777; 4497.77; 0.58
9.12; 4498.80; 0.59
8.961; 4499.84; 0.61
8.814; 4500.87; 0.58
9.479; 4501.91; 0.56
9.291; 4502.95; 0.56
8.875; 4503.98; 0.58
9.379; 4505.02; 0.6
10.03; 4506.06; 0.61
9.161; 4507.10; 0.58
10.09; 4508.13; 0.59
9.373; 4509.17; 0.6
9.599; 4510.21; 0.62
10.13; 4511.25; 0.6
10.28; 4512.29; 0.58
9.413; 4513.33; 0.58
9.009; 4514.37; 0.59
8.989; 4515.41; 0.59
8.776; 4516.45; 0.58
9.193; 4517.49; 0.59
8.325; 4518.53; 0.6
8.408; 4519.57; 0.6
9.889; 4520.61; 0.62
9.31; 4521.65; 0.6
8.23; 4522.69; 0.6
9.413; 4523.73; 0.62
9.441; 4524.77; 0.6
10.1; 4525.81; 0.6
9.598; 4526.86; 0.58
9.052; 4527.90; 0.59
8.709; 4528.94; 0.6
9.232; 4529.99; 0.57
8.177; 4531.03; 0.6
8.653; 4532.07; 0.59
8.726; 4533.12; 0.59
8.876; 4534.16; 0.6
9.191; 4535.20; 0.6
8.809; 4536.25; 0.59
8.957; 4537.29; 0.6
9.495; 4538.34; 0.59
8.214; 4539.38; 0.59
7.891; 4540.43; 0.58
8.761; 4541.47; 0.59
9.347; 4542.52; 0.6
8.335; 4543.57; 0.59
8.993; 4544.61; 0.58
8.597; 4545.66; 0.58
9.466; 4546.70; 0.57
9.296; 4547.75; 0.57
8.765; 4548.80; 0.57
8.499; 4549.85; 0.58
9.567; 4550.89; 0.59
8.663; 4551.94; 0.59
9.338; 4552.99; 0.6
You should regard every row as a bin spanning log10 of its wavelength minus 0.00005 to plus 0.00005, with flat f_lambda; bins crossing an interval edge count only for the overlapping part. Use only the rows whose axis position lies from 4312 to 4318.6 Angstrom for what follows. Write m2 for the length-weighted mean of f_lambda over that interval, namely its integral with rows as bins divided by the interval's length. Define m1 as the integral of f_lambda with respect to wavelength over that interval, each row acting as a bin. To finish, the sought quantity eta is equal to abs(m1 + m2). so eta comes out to 69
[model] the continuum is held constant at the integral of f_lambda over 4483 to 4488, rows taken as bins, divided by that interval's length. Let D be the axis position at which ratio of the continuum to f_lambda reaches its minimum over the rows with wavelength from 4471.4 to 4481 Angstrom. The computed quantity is 4471.95 Angstrom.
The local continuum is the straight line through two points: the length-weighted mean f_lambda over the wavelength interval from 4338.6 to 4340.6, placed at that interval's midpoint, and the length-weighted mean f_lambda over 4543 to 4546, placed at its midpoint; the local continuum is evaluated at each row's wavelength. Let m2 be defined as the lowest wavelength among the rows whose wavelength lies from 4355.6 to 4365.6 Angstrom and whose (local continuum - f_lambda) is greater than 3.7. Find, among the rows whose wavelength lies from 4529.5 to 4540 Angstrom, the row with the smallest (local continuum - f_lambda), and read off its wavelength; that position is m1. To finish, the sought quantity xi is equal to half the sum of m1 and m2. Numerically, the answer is 4447.2 Angstrom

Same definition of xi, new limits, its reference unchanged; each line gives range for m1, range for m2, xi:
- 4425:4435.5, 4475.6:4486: 4457.1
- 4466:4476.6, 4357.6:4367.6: 4415.0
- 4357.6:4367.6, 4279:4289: 4320.8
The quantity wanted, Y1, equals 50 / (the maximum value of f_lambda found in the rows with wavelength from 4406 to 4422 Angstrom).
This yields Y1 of 4.86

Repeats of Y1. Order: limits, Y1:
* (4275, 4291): 4.69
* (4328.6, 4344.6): 2.00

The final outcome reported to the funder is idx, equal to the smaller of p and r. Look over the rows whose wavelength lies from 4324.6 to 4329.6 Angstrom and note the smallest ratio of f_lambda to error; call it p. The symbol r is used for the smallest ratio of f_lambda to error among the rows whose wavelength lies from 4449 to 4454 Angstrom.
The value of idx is 11.9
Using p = 11.9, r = 14.4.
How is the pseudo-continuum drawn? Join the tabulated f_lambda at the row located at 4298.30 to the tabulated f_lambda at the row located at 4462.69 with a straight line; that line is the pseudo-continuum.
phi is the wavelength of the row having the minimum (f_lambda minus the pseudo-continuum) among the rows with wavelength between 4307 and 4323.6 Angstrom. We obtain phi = 4307.22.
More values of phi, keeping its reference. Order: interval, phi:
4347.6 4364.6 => 4354.08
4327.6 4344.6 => 4343.07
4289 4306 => 4302.26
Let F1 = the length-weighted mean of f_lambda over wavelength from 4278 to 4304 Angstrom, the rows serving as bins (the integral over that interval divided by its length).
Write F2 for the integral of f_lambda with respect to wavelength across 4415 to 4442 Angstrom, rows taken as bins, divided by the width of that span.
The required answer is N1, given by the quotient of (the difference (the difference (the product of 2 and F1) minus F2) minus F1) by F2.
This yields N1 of -0.01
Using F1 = 9.18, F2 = 9.30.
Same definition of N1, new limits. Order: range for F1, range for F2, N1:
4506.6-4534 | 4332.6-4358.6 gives -0.04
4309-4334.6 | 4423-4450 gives -0.04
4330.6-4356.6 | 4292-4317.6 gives 0.06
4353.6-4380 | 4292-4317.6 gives 0.03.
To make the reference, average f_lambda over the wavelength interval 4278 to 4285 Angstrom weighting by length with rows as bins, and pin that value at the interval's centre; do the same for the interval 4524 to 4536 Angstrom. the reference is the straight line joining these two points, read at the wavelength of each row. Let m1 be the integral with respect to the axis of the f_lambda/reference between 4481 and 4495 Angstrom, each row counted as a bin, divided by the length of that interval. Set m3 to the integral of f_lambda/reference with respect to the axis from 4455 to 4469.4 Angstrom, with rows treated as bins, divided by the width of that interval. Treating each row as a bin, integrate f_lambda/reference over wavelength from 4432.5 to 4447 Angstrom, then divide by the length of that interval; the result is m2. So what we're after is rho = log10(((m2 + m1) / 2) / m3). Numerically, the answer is 0.014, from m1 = 0.984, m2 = 1.00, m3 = 0.959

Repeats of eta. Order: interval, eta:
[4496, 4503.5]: 79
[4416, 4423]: 76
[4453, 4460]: 75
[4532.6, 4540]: 75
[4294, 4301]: 75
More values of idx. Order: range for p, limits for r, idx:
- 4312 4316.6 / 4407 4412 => 11.9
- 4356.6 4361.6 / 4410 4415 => 12.9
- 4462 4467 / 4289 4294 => 12.3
